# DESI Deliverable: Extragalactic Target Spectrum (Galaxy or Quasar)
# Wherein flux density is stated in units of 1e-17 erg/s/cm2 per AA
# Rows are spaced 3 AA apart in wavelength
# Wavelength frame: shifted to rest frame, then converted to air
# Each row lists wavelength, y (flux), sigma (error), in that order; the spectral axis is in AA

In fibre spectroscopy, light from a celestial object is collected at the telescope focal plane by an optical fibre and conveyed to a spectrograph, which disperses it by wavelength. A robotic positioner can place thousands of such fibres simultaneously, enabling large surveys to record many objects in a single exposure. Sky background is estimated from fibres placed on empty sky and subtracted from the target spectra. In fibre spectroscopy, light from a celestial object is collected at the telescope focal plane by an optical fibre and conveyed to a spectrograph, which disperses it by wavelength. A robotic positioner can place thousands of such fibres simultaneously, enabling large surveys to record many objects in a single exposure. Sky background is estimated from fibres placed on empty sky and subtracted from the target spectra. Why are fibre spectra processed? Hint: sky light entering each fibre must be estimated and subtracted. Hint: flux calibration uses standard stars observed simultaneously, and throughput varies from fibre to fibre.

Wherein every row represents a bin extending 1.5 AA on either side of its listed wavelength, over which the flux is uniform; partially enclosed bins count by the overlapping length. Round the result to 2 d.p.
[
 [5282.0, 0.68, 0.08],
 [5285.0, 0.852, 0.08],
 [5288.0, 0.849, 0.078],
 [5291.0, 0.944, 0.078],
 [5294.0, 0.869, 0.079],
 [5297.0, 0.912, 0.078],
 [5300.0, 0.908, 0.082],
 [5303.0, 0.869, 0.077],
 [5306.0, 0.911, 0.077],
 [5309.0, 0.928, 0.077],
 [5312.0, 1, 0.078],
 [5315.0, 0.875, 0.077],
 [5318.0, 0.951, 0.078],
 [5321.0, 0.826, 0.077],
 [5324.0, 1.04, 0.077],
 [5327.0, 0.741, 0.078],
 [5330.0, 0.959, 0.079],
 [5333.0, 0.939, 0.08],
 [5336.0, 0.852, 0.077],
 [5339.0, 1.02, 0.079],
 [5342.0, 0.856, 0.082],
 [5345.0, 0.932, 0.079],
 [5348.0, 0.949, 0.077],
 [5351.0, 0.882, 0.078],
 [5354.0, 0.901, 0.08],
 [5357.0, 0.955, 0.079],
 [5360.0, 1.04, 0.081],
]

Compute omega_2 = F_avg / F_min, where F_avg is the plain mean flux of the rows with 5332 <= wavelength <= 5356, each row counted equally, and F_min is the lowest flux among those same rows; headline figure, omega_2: 1.08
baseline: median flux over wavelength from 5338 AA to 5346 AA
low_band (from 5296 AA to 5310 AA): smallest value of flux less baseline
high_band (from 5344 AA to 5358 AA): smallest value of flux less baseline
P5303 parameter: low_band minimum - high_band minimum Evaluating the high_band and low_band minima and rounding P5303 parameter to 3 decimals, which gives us -0.013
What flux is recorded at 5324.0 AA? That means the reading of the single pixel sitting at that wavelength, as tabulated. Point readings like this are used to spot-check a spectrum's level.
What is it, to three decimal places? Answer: 1.040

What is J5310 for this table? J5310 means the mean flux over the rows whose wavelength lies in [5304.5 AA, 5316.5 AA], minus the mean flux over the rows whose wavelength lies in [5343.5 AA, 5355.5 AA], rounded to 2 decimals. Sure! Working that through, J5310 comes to 0.01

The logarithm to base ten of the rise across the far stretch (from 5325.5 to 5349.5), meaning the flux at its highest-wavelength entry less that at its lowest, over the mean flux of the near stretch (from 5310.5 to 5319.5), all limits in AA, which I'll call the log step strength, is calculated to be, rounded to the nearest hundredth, -0.66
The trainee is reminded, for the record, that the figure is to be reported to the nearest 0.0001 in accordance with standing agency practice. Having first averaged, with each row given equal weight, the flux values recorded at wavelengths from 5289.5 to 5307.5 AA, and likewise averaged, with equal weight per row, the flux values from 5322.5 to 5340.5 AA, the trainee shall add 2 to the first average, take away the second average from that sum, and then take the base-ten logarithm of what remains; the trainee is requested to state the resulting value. 0.2960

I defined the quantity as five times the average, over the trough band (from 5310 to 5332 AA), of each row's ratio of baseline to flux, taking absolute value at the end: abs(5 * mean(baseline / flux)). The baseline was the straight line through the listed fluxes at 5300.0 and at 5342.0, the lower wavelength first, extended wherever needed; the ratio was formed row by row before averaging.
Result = 4.9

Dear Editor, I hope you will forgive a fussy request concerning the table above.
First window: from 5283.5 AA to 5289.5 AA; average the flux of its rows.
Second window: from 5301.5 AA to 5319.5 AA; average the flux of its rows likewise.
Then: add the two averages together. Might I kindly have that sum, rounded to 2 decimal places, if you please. 1.77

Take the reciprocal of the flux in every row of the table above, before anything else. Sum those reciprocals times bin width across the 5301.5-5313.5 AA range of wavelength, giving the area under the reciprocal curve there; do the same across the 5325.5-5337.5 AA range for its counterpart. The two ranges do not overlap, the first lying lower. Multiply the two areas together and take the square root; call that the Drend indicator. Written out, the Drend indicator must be 13.4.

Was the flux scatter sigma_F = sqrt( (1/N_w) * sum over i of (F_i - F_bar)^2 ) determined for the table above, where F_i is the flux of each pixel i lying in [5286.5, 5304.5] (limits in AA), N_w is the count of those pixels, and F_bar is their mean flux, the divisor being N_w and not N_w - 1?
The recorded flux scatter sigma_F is 0.03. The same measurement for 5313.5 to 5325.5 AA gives 0.08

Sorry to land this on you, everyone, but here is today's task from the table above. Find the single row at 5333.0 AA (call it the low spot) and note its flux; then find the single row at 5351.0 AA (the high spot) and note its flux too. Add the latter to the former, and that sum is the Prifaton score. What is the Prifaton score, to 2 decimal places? 1.82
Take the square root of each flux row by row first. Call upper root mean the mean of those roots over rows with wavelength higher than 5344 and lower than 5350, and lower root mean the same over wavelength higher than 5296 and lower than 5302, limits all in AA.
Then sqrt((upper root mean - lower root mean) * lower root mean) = 0.12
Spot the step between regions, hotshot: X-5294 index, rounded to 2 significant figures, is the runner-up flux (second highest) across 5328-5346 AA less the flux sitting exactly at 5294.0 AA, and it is 0.090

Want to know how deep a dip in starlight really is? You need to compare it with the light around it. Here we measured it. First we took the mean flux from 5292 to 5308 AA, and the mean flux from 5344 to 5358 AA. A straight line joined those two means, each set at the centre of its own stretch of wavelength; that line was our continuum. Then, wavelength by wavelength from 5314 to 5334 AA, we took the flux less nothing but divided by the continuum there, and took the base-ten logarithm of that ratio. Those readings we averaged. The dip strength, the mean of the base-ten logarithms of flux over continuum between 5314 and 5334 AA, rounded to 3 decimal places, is -0.004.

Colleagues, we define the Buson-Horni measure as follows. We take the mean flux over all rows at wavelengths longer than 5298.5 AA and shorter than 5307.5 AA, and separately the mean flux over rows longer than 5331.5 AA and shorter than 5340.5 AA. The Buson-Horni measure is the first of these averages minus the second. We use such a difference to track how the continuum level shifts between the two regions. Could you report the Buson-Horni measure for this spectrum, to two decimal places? -0.04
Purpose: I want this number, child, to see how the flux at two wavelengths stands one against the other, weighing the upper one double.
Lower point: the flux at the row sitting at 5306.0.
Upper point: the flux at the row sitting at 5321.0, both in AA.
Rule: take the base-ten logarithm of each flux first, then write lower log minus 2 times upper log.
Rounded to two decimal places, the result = 0.13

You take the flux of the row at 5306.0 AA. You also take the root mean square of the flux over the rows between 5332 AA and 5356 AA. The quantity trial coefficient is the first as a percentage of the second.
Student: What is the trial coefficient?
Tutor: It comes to 99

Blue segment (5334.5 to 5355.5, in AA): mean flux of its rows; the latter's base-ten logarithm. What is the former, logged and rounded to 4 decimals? -0.0395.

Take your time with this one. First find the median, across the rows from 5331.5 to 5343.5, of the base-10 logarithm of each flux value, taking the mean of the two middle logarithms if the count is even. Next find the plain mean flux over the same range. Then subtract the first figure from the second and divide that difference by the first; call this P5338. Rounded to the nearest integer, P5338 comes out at -20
